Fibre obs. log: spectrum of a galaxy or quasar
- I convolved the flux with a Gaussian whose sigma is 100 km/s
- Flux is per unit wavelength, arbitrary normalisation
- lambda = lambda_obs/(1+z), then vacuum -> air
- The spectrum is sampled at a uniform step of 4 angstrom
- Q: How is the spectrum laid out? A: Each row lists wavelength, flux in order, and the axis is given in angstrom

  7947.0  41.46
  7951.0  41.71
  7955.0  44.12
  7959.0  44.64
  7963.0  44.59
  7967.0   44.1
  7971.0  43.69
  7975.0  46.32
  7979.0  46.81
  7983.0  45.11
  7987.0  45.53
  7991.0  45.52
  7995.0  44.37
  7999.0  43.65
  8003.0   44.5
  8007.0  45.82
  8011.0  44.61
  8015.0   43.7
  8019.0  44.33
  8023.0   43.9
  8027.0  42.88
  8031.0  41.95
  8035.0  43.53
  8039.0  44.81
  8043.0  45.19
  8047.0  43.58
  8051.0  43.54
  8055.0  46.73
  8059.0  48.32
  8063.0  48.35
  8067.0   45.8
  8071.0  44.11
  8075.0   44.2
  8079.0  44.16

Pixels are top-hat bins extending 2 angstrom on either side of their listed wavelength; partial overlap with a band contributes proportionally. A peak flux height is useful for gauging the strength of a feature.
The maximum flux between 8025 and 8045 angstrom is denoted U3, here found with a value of 45.19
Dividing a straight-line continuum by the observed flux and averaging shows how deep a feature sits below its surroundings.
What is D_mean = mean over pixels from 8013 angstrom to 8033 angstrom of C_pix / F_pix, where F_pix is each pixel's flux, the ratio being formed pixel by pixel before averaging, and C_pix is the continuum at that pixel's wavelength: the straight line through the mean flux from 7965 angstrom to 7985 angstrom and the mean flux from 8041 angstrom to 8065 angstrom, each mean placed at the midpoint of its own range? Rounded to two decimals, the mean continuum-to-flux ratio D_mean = 1.05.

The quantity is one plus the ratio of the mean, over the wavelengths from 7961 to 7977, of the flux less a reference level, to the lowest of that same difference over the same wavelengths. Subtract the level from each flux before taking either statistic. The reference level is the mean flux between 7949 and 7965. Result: -11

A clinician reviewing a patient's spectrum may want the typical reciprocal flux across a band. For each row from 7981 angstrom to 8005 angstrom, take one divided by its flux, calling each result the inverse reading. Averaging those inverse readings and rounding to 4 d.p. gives 0.0223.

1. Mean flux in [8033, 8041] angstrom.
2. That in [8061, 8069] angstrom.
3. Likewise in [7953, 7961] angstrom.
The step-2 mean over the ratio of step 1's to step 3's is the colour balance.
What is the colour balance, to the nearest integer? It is 47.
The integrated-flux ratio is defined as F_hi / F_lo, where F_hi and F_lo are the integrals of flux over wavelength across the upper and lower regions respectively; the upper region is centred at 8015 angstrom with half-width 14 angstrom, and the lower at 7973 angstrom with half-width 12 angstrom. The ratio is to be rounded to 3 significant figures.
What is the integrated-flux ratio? 1.14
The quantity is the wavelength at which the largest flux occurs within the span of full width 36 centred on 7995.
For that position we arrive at 7979.0 angstrom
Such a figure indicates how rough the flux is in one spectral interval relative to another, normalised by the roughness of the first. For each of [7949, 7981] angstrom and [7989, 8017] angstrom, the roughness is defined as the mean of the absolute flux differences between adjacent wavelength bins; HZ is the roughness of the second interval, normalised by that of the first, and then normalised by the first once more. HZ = 1.0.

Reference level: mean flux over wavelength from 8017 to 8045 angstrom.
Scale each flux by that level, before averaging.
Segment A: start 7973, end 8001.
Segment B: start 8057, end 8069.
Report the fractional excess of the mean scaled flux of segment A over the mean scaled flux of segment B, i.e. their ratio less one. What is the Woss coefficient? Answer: -0.05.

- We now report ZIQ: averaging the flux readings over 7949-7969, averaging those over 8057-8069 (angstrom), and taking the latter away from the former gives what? -3.7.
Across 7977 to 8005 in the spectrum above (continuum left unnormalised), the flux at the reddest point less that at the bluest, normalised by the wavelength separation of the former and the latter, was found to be -0.10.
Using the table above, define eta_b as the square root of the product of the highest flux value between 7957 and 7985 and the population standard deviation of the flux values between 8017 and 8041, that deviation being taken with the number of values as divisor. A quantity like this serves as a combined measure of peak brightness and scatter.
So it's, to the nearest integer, 7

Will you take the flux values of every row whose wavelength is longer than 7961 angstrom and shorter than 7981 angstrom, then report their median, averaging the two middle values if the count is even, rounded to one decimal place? 44.6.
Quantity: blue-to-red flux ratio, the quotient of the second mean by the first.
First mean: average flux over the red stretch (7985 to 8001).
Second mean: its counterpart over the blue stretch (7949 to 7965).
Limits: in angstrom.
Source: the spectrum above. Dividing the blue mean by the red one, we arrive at 0.98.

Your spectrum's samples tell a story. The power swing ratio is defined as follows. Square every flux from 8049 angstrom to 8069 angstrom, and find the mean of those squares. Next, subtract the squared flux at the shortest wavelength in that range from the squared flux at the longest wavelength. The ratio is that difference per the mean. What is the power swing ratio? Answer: 0.093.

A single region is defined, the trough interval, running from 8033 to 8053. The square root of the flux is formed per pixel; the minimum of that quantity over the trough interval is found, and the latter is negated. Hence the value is -6.60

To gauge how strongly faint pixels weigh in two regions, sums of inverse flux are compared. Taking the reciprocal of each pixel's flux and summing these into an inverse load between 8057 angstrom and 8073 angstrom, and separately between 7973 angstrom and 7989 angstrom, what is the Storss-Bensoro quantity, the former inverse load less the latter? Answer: -0.0012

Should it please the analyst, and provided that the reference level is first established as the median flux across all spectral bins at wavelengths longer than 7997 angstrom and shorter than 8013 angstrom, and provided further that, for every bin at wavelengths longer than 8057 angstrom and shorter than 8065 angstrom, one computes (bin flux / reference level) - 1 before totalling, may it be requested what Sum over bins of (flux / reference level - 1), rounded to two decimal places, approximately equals 0.17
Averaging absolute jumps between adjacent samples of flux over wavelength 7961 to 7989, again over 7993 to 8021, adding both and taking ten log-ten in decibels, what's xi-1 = 2.93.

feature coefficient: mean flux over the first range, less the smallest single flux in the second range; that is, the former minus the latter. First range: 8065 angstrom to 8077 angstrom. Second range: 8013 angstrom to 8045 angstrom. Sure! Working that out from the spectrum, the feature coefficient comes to 2.75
